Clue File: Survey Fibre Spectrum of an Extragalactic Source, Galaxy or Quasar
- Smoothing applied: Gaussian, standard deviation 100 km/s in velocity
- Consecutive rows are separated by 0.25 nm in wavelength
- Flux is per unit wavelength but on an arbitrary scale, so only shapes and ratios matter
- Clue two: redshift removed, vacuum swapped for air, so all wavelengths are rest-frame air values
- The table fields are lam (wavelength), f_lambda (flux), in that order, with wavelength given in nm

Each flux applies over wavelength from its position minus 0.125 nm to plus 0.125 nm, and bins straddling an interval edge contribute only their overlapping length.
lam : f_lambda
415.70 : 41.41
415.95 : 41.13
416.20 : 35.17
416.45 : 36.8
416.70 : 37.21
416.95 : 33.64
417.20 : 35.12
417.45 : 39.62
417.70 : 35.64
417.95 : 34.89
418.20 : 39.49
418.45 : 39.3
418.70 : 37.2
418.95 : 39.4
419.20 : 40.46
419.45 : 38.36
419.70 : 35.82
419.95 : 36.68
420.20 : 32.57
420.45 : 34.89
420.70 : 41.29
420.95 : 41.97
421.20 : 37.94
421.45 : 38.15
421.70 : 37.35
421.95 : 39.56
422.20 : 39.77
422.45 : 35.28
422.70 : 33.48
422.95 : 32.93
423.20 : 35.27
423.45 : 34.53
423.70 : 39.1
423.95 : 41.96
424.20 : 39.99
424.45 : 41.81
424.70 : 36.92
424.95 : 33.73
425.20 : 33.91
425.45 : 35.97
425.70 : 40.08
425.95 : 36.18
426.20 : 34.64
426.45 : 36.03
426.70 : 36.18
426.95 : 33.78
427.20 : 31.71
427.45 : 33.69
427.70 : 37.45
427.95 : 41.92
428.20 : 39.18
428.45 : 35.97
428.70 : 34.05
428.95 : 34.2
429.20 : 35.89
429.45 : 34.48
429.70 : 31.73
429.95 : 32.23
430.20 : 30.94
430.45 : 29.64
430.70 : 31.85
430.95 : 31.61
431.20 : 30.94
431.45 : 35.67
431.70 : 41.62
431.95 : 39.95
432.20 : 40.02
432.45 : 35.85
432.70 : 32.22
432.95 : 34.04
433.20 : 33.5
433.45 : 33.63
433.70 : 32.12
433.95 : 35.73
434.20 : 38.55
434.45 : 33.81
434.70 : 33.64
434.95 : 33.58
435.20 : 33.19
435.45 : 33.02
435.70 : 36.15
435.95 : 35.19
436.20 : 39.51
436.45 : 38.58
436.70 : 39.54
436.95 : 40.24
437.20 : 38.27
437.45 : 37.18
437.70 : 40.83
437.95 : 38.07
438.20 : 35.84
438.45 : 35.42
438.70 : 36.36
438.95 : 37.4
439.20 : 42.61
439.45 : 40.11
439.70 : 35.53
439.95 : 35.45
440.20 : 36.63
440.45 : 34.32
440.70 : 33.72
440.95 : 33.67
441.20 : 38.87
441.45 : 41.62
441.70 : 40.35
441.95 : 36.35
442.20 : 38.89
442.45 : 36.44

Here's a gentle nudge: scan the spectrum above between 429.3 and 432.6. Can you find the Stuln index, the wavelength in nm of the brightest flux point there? 431.70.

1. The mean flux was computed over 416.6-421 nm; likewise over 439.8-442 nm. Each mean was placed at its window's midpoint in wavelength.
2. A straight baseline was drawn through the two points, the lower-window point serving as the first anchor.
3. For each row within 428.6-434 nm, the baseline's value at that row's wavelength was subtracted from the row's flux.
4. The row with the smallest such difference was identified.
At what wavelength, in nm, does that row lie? 430.45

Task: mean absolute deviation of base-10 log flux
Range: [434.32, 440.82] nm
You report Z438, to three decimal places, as 0.026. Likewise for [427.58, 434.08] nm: 0.034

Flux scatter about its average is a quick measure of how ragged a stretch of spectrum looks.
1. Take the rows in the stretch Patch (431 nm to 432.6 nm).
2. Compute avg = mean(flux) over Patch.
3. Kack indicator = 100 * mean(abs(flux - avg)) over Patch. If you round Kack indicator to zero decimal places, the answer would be 319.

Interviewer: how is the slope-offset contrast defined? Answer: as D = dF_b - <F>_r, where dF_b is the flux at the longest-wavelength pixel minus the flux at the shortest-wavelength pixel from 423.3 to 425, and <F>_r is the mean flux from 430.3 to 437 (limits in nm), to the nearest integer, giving -36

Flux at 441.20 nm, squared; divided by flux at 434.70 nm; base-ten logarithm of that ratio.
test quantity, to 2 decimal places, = 1.65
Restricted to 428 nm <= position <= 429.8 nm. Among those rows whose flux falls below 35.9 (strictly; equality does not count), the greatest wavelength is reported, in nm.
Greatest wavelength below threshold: 429.70 nm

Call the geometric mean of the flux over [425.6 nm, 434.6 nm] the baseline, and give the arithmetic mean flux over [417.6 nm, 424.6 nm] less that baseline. 2.8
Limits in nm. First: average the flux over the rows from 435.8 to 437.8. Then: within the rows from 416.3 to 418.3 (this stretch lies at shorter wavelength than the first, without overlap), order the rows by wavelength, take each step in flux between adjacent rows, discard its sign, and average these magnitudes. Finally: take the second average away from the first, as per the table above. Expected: 35.9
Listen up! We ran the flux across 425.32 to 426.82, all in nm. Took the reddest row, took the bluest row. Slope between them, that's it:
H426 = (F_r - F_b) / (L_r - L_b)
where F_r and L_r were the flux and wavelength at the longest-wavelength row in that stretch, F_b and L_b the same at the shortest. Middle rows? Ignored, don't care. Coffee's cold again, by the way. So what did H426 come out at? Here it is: 0.2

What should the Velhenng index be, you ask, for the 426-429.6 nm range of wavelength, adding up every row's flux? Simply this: 499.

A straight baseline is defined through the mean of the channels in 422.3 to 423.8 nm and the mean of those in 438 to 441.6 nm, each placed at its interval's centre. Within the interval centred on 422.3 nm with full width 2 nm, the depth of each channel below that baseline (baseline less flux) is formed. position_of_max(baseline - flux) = 422.95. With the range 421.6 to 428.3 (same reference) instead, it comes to 427.20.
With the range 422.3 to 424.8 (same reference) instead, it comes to 422.95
